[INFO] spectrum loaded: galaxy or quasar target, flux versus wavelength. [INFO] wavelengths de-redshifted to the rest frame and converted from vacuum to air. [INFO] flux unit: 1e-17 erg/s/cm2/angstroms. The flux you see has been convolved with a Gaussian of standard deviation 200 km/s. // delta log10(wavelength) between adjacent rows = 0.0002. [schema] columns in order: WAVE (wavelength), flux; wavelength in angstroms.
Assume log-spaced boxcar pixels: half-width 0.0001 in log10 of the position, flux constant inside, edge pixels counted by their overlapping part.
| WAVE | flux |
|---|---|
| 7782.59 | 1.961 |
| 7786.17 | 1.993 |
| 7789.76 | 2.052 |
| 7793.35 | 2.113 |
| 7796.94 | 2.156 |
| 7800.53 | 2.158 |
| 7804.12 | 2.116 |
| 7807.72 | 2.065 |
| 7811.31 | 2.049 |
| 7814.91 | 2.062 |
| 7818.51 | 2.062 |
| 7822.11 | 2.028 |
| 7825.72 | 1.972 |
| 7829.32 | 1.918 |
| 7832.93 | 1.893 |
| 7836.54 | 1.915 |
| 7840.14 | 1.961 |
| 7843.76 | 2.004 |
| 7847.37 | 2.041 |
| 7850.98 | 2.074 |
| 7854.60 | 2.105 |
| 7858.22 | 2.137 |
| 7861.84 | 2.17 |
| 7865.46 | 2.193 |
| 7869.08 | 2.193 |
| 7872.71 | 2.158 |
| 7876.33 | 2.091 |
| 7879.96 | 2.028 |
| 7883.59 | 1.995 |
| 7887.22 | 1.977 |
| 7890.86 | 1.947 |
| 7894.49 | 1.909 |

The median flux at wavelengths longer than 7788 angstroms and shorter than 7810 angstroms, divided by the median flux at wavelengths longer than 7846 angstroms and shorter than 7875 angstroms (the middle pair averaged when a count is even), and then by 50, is 0.0197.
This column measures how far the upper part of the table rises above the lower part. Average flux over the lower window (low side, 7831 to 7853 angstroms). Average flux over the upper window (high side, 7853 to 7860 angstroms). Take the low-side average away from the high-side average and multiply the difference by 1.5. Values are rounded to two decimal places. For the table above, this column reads 0.21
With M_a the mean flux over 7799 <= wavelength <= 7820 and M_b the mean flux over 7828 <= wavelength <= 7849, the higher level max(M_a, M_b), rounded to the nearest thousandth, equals 2.085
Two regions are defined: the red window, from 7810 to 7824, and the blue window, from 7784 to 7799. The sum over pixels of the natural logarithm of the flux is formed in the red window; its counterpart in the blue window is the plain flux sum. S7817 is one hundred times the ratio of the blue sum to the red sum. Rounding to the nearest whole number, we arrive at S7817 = 290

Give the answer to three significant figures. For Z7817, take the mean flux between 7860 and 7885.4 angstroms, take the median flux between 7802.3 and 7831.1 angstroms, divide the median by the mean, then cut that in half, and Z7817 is 0.485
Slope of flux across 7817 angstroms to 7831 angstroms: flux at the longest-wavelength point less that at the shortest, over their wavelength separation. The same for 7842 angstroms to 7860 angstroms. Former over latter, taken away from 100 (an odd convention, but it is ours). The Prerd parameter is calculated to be 101.4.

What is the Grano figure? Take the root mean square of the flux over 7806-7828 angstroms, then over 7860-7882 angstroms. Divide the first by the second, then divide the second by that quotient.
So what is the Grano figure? 2.24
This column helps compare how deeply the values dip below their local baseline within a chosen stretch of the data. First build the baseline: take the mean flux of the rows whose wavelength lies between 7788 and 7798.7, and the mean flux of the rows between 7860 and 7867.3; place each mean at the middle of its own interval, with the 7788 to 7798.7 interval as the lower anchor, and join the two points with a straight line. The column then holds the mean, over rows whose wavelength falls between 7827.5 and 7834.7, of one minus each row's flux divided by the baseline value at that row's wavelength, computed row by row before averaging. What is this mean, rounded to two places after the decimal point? 0.11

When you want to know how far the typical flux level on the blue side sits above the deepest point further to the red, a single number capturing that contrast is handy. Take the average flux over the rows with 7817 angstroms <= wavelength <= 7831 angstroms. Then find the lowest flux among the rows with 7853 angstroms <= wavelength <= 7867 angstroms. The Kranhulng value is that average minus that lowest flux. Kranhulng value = -0.11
